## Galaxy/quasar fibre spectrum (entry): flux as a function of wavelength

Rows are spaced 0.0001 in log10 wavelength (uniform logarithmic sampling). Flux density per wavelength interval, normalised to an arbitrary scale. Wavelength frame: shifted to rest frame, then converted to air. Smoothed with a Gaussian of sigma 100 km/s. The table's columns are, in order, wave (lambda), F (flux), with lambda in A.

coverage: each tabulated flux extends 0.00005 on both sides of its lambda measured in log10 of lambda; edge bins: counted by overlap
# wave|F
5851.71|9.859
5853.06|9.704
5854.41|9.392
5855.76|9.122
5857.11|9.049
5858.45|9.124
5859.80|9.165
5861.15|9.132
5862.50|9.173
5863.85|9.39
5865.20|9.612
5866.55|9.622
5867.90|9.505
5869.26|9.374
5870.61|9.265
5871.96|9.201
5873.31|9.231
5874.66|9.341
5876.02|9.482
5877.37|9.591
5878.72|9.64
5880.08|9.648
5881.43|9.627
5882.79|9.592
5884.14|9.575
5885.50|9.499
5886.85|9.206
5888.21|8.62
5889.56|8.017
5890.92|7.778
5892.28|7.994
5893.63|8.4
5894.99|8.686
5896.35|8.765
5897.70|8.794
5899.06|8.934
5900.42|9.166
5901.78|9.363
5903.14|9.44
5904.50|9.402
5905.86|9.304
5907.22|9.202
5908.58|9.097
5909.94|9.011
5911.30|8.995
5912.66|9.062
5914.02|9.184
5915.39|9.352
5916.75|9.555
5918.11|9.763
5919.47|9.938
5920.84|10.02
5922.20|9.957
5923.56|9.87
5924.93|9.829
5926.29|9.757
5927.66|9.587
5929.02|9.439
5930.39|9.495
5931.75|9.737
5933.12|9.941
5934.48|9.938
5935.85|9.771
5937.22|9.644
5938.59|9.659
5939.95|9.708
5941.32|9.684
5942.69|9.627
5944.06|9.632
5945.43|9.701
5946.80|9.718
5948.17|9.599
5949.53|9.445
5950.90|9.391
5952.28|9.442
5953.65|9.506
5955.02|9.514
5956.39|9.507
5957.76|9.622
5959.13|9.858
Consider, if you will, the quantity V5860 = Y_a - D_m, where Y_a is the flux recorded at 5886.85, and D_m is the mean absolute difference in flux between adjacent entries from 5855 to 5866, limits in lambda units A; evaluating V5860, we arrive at 9.1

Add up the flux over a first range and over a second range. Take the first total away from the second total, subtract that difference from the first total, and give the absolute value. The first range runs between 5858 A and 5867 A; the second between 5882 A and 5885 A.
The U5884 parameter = 111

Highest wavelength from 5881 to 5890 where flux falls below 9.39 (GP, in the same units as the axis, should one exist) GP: 5889.56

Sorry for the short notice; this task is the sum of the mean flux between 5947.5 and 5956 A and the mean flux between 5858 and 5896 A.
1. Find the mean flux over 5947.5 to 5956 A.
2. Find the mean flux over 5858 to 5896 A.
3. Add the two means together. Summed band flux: 18.6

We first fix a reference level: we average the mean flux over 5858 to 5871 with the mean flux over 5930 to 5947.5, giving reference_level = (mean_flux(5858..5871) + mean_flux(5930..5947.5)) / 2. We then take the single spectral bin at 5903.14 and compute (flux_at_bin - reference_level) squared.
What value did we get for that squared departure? 0.007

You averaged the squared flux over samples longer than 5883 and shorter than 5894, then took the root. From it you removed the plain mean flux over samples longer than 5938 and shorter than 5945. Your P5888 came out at -1.0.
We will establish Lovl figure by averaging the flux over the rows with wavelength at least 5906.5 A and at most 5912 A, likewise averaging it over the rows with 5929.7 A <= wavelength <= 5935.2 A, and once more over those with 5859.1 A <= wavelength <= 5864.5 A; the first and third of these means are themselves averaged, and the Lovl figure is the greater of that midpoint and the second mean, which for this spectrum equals 9.78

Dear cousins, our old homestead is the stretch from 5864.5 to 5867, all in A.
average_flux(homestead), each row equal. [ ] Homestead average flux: 9.62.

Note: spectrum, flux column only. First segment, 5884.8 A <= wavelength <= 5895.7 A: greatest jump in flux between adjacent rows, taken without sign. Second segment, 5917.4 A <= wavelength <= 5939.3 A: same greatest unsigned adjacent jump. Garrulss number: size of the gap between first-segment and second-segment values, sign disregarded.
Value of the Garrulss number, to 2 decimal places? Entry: 0.36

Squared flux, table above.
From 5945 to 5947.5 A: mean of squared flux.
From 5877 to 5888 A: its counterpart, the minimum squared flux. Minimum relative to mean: 0.90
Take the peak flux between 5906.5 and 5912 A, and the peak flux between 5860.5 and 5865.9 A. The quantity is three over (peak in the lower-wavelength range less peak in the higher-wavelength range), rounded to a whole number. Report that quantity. 7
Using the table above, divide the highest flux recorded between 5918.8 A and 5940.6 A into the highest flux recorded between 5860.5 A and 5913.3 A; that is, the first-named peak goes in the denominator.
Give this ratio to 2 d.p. 0.96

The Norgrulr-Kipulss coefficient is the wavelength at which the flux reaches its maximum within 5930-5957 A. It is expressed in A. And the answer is 5933.12 A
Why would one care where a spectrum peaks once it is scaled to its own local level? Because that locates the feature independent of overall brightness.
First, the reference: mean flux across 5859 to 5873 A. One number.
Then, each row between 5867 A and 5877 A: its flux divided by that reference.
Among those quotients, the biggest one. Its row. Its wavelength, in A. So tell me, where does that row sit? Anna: 5867.90 A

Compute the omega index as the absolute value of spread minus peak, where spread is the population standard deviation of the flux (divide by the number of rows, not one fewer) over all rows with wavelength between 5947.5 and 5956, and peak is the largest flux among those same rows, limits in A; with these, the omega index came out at 9.53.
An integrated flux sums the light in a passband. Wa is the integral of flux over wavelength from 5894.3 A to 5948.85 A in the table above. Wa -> 517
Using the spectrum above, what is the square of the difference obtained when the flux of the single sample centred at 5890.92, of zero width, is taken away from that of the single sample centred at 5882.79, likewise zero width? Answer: 3.29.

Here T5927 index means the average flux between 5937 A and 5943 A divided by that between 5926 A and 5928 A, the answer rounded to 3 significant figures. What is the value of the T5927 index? 1.00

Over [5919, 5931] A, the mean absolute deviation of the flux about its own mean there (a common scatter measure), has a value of 0.17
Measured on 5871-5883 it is 0.15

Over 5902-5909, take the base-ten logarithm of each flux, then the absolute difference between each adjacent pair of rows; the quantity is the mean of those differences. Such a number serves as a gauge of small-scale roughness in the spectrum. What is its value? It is 0.0040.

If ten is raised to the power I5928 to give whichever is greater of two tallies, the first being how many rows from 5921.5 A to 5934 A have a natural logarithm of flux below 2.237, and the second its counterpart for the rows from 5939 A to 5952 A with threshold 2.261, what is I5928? 0.30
